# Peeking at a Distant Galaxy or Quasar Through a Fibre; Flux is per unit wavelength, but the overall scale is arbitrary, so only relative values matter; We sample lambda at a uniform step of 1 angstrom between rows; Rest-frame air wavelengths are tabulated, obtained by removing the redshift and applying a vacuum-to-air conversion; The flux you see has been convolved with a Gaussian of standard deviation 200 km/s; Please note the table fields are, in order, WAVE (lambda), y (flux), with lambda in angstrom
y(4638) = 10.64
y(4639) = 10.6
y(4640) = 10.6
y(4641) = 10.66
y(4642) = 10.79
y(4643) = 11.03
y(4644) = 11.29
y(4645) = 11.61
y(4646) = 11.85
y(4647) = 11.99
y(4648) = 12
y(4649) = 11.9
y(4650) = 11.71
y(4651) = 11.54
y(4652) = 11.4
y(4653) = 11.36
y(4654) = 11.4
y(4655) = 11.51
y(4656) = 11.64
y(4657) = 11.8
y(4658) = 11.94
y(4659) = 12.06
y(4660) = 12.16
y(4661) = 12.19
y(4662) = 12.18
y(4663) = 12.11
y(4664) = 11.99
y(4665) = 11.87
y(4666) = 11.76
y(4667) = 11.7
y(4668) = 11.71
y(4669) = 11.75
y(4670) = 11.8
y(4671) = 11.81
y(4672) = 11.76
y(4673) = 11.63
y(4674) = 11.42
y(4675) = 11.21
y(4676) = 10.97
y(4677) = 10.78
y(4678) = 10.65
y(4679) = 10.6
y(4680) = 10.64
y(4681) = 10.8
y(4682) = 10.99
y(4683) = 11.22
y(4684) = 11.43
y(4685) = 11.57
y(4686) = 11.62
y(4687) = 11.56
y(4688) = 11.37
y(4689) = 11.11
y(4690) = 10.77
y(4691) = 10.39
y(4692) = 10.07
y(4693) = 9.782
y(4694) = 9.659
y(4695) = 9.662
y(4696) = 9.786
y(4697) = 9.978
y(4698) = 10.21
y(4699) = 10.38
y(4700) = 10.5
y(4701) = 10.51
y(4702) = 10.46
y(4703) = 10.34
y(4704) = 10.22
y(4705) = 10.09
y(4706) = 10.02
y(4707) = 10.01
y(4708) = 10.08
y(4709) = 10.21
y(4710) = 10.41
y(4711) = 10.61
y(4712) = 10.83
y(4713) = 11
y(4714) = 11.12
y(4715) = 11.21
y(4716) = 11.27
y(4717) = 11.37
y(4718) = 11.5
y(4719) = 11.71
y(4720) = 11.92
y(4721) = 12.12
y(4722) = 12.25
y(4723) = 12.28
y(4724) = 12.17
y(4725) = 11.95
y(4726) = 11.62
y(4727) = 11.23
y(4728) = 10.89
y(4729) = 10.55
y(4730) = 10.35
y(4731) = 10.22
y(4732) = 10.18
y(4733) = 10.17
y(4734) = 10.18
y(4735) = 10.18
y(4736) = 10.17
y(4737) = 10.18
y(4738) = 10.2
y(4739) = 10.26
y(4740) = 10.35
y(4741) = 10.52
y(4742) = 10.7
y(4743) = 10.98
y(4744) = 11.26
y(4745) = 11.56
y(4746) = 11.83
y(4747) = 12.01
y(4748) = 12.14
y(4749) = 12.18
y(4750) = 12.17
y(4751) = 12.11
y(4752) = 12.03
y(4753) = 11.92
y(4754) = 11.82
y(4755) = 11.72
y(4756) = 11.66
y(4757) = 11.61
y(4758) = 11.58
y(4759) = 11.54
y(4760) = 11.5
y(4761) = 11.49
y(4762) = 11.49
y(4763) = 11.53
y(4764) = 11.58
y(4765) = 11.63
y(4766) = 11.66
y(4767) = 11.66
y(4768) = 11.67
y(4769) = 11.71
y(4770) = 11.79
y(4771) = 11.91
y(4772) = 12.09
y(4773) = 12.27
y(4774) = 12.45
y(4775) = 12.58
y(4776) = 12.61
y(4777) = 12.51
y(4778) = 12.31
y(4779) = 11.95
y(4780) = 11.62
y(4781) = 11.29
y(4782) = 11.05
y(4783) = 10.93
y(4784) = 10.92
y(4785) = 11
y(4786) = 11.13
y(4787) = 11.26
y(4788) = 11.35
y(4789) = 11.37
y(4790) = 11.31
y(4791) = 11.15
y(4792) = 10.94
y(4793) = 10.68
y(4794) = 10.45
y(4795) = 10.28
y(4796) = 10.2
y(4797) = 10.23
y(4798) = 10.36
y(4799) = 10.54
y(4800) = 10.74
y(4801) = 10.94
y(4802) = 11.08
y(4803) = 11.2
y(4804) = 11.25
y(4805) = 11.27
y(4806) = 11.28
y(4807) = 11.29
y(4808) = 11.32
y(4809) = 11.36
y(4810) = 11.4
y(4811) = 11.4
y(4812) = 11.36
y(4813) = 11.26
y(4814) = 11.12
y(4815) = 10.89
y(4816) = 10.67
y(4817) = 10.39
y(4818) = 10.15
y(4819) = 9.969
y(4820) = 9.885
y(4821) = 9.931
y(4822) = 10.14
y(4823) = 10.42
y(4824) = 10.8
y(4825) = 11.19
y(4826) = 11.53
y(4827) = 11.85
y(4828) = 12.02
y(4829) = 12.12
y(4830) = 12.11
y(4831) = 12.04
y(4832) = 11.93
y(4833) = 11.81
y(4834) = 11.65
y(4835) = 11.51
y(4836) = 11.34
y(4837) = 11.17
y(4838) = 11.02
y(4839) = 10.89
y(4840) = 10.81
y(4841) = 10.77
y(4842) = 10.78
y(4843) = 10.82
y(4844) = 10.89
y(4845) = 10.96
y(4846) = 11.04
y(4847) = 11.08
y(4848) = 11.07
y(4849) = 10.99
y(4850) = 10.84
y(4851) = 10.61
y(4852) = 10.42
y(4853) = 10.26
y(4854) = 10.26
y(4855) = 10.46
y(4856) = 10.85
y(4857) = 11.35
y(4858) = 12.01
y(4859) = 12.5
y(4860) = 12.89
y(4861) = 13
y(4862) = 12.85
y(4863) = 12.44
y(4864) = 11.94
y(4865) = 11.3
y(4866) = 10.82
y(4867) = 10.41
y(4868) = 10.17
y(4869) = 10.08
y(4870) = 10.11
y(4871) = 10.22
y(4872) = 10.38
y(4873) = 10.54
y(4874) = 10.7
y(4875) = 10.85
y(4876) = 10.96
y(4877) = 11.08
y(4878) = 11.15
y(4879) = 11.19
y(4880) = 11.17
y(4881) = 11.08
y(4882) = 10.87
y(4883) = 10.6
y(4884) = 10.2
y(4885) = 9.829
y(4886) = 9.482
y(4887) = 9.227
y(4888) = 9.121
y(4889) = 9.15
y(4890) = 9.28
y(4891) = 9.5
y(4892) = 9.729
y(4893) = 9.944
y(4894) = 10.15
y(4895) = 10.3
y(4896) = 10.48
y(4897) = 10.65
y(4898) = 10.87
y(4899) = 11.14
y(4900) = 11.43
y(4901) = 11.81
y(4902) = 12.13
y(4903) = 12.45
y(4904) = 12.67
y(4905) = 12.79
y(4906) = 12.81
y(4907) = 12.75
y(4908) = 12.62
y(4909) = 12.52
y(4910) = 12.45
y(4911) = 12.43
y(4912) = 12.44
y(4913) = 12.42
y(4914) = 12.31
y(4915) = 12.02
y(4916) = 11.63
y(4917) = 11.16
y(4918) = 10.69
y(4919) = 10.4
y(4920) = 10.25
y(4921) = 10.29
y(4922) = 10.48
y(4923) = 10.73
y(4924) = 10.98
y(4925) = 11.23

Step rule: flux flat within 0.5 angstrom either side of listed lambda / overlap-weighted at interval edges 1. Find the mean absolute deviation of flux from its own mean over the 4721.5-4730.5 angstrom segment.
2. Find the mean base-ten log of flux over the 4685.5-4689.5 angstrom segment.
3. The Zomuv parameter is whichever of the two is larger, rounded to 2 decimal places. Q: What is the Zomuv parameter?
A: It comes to 1.06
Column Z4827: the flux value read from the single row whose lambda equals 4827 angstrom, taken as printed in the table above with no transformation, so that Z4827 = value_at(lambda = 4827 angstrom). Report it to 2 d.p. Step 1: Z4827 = 11.85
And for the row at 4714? 11.12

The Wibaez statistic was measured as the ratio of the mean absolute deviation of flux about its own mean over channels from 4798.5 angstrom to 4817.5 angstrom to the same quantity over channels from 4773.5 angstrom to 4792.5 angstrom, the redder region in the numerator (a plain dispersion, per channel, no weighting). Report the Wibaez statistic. 0.47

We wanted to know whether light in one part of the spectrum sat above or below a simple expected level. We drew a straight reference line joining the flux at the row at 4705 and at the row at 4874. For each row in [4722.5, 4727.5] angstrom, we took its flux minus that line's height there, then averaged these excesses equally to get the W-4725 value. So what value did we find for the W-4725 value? 1.7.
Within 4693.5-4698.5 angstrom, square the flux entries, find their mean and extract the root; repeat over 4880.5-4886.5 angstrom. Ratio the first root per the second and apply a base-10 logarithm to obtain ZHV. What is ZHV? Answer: -0.02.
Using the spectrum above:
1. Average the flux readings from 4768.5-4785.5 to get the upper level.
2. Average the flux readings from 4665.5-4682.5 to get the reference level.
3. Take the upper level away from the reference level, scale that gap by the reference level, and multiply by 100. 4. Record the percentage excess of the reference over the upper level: -5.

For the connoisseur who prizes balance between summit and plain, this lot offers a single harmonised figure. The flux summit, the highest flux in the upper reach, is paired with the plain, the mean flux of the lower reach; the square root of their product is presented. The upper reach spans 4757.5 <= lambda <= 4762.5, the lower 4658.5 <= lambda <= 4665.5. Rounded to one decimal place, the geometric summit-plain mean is 11.8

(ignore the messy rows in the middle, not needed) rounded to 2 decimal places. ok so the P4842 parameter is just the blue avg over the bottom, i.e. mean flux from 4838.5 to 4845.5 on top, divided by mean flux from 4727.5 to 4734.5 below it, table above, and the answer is 1.05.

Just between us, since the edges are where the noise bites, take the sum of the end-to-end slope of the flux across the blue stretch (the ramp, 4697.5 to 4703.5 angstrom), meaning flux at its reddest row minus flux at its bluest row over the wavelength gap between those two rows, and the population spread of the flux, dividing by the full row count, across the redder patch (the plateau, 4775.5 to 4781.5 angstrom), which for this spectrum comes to 0.50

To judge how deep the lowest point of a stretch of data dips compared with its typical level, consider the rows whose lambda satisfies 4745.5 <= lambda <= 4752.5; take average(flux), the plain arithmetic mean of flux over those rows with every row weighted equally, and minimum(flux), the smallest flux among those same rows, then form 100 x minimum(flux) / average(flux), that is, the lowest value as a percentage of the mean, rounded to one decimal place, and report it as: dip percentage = 98.0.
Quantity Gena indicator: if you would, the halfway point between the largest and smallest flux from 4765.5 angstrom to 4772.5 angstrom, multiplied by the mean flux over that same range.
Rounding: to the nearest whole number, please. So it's 140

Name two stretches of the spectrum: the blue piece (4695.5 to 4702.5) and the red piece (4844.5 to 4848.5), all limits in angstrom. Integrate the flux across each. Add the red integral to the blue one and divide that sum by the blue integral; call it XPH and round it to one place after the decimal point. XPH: 1.6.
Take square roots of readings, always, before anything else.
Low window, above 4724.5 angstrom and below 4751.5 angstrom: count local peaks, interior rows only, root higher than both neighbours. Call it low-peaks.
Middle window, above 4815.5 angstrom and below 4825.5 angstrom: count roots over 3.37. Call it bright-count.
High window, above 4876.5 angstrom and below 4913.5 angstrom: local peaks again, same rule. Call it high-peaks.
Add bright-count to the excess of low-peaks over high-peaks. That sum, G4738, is -2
